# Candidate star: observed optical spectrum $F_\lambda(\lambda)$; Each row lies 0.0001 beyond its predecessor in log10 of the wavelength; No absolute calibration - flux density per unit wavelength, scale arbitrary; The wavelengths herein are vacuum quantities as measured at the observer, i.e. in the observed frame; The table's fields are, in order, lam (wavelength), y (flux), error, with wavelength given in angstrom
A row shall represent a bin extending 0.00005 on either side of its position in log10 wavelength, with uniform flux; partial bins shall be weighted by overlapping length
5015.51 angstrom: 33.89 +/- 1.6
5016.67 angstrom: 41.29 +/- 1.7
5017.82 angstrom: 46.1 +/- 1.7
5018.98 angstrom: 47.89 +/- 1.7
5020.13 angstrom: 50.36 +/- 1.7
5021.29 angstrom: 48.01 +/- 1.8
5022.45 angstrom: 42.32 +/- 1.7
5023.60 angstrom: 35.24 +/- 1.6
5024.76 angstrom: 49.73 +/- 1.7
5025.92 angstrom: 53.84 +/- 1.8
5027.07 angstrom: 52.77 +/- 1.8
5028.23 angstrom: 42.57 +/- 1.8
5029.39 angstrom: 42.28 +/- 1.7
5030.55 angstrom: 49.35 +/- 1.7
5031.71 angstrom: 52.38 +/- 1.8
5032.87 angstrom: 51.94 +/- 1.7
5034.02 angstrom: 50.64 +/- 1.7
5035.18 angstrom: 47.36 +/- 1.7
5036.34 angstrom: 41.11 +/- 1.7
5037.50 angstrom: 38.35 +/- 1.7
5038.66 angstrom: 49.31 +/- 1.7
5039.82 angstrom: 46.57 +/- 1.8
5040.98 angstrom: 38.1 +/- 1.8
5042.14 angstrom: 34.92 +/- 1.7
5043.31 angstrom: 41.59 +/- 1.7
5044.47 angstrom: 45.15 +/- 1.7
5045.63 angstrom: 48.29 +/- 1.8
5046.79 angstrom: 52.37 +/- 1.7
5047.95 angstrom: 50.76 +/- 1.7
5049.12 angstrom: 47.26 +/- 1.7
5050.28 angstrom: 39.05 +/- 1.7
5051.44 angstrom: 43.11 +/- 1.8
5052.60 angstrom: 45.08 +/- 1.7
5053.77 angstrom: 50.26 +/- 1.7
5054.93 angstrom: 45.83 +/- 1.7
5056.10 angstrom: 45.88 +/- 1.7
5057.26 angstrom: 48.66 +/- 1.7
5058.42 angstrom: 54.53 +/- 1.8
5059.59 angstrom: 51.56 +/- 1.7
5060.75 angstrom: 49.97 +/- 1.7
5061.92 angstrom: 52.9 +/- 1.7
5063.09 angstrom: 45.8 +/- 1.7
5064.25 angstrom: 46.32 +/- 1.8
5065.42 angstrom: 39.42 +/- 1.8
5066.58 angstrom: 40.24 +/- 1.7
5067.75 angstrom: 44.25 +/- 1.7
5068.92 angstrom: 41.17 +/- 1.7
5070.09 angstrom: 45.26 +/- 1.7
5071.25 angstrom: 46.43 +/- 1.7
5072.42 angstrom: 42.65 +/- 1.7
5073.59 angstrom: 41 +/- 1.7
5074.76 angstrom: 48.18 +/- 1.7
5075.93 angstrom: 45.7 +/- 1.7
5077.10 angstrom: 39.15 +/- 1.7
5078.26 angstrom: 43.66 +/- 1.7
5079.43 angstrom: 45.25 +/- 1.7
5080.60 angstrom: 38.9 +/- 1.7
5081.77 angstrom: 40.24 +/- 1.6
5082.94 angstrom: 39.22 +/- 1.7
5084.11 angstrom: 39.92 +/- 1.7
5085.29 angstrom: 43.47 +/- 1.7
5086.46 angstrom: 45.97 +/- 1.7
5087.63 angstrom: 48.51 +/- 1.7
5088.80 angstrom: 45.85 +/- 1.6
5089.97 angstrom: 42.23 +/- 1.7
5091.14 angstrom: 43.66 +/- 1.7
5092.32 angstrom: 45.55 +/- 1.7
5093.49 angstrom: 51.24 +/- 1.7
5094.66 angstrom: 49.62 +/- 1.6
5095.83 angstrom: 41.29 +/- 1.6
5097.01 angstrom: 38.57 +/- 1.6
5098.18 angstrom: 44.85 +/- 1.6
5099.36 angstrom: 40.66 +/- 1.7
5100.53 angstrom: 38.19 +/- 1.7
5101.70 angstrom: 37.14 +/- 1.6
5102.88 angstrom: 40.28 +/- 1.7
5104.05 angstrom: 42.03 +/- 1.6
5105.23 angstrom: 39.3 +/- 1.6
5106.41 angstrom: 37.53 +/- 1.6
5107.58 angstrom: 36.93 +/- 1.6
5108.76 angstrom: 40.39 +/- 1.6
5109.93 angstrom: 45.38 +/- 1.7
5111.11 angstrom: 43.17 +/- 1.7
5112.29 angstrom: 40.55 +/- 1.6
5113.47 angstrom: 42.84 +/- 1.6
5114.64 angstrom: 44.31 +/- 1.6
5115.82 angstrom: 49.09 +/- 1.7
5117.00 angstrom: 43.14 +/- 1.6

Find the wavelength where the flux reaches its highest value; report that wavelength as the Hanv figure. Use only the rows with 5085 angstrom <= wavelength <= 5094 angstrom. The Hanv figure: 5093.49 angstrom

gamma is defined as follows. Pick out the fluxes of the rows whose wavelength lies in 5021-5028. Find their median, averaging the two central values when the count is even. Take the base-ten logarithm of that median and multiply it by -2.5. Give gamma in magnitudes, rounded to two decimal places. -4.22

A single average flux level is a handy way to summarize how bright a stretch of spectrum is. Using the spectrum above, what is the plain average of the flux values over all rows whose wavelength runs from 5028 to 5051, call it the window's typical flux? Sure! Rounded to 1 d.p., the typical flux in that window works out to 45.5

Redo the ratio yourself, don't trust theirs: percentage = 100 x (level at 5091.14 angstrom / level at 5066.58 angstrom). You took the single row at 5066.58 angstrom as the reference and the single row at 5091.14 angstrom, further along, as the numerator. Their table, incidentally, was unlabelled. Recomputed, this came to 108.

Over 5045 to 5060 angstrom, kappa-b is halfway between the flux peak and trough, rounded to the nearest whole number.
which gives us 47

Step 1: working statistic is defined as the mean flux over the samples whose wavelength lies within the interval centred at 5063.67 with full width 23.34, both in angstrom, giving 46.3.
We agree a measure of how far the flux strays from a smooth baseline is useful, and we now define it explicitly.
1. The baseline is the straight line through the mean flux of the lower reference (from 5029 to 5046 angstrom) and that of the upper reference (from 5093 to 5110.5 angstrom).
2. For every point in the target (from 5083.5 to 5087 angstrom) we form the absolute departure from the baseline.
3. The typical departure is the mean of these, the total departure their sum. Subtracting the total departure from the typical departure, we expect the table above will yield -4.8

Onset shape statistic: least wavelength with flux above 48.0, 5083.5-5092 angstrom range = 5087.63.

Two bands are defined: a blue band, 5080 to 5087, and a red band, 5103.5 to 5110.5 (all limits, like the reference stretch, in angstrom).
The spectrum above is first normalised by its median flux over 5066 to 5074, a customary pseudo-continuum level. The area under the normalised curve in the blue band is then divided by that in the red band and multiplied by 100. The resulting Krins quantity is 102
